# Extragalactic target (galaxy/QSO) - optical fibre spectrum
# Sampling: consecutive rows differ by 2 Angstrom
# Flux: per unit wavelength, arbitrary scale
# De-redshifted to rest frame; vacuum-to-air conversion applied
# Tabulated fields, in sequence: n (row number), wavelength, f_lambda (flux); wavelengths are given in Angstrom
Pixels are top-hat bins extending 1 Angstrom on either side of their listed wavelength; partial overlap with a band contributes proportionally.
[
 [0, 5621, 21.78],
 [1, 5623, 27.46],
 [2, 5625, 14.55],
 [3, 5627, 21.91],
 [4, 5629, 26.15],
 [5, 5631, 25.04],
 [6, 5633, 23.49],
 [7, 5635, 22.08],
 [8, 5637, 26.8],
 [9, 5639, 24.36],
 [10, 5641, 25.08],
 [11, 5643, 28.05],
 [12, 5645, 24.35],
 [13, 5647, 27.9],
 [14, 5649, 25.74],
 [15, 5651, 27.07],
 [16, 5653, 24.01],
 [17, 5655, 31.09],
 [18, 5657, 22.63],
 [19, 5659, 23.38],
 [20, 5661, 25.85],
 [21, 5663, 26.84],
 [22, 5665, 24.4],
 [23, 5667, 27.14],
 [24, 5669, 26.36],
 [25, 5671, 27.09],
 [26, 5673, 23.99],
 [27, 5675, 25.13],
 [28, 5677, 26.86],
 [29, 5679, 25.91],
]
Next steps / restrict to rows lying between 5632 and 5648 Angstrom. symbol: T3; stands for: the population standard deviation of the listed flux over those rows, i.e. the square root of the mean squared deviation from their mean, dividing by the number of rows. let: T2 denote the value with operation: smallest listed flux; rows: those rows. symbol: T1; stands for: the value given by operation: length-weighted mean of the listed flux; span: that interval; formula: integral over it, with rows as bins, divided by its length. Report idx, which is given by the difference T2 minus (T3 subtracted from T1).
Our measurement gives -1.2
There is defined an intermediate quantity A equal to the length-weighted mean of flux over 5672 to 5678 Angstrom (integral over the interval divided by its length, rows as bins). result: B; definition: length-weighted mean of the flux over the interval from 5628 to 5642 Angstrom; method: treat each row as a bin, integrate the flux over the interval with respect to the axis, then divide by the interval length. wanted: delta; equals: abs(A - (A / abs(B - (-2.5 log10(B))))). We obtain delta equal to 24.4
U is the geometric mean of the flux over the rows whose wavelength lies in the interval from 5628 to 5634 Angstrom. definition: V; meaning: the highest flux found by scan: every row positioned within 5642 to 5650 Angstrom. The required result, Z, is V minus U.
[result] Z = 3.2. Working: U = 24.9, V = 28.05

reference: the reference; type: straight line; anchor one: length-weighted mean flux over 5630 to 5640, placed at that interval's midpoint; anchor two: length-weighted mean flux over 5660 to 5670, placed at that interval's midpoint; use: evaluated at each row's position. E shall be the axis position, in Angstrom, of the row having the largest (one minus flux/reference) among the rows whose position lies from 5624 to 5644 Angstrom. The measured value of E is 5625 Angstrom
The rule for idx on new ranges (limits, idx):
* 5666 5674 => -0.9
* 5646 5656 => -0.8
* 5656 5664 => -0.3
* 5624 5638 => -4.5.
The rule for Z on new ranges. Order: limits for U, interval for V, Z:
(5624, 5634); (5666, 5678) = 5.4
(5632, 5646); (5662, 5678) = 2.3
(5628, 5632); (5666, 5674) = 1.6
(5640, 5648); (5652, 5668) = 4.8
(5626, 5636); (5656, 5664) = 3.2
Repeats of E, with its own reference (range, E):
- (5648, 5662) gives 5657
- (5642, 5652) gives 5645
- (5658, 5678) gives 5673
